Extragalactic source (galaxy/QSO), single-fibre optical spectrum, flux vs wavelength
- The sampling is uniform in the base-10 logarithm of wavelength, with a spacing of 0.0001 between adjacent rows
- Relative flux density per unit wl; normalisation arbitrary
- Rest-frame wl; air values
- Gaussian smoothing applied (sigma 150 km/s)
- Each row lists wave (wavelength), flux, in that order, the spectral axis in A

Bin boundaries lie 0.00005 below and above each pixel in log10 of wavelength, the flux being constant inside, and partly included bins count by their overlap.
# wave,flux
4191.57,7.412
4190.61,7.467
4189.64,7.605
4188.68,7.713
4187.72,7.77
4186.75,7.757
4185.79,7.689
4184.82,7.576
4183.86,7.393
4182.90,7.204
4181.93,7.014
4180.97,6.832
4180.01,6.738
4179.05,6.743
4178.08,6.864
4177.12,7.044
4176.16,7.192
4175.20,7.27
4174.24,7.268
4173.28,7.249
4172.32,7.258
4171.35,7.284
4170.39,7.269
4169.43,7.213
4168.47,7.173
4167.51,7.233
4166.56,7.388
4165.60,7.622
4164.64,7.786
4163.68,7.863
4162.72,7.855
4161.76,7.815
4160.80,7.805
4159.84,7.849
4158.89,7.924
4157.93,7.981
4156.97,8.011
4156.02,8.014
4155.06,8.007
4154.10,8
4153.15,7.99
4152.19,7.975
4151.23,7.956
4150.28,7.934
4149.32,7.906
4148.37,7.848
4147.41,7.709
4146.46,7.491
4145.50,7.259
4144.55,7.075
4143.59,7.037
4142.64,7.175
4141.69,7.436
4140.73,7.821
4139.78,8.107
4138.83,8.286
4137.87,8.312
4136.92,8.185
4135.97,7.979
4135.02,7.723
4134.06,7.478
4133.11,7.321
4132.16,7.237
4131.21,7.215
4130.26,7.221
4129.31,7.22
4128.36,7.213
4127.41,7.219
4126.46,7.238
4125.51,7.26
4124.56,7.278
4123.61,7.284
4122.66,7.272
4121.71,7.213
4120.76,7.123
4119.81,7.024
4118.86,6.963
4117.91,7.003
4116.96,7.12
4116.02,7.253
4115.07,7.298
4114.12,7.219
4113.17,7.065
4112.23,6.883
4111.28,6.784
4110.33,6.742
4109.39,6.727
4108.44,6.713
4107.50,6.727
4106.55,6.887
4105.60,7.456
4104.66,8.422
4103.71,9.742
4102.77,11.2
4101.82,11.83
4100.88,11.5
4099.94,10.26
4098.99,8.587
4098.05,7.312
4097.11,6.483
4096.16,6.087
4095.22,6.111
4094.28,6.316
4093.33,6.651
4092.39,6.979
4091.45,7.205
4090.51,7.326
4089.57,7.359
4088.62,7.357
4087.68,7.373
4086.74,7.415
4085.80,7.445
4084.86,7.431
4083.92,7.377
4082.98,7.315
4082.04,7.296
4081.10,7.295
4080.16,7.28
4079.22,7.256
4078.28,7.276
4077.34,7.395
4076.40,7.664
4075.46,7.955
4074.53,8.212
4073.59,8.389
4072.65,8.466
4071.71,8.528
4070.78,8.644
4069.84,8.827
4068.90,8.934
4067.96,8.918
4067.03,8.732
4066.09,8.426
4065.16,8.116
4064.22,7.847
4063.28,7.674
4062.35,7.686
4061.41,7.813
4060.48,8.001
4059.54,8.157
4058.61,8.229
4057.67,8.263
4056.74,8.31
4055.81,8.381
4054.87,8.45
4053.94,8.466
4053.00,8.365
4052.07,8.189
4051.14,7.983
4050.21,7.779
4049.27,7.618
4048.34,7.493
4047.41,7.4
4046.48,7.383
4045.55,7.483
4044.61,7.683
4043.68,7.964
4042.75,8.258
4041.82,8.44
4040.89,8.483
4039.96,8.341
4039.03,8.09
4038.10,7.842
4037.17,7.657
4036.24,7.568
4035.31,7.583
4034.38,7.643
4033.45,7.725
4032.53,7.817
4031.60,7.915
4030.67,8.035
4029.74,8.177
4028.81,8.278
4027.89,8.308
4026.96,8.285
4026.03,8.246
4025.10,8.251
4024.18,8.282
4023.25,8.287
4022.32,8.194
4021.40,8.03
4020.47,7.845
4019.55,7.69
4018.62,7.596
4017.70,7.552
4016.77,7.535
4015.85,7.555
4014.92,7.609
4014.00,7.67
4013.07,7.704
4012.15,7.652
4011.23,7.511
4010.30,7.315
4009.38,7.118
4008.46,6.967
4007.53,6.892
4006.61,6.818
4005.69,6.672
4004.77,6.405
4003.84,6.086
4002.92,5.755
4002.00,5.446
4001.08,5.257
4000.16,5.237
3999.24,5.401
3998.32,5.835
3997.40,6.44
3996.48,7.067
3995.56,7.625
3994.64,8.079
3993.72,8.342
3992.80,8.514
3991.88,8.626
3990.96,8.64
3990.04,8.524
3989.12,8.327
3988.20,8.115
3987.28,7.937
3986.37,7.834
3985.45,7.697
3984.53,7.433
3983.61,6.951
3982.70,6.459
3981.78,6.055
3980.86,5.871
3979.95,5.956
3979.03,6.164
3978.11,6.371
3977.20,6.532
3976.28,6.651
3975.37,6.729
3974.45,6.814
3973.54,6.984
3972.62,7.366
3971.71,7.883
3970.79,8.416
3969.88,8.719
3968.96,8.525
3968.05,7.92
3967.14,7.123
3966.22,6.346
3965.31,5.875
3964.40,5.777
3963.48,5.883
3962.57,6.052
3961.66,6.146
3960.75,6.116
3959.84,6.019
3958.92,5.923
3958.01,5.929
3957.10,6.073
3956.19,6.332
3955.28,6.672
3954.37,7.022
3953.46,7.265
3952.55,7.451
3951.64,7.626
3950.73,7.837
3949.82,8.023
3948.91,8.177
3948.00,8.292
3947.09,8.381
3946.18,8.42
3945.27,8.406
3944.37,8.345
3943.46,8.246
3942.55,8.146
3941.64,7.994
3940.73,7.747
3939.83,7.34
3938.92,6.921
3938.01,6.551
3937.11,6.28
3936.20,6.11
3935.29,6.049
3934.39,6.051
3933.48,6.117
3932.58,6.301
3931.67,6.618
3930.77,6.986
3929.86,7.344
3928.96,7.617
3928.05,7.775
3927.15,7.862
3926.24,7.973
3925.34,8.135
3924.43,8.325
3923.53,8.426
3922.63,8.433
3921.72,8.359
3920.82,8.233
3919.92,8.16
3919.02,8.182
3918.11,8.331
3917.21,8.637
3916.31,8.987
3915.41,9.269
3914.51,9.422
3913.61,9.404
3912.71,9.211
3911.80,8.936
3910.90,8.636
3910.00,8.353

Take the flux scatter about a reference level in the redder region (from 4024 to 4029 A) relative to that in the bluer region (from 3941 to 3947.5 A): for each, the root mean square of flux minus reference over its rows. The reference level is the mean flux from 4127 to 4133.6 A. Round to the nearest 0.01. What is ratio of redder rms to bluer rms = 0.99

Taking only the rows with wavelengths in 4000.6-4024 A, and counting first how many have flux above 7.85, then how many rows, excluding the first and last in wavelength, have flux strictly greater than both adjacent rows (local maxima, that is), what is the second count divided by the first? 0.333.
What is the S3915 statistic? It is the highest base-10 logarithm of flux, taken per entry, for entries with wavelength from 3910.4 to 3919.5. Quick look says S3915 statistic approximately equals 0.97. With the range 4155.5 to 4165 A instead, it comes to 0.90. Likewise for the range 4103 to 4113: 0.99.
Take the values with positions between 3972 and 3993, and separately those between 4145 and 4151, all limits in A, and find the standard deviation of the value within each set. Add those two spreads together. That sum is 1.2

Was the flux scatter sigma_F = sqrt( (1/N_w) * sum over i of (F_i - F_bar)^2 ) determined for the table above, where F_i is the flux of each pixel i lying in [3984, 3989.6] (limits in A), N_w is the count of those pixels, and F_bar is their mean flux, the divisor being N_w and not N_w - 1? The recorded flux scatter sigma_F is 0.29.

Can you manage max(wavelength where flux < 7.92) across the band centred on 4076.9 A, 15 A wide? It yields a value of 4083.92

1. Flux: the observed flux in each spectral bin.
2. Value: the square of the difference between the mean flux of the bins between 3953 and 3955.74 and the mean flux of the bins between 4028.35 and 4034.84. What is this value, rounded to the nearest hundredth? 0.91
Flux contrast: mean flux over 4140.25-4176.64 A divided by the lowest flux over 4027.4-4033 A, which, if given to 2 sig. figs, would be 0.97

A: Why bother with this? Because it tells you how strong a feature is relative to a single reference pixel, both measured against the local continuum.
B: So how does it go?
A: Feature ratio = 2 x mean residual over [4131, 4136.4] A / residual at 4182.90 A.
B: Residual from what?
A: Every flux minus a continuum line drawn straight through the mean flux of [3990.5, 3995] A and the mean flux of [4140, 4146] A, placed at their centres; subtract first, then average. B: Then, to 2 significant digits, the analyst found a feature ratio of 1.2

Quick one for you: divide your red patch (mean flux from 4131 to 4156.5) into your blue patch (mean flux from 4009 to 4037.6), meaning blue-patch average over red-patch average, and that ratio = 1.01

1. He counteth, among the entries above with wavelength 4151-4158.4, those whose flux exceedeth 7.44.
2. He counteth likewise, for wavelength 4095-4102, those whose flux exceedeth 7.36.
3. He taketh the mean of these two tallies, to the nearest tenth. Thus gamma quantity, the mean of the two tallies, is 6.0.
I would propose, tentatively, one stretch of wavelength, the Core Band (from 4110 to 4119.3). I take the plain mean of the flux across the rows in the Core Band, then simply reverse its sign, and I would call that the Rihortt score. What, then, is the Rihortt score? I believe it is -7.0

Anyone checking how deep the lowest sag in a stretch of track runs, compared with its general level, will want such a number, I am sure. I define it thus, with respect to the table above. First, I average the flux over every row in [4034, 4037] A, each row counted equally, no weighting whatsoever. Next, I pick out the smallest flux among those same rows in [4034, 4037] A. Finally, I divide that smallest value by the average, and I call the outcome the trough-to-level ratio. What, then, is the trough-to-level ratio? 0.996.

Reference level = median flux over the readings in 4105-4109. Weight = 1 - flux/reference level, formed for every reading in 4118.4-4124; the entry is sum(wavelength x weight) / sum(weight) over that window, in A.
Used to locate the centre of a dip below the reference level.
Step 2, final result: 4121.8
